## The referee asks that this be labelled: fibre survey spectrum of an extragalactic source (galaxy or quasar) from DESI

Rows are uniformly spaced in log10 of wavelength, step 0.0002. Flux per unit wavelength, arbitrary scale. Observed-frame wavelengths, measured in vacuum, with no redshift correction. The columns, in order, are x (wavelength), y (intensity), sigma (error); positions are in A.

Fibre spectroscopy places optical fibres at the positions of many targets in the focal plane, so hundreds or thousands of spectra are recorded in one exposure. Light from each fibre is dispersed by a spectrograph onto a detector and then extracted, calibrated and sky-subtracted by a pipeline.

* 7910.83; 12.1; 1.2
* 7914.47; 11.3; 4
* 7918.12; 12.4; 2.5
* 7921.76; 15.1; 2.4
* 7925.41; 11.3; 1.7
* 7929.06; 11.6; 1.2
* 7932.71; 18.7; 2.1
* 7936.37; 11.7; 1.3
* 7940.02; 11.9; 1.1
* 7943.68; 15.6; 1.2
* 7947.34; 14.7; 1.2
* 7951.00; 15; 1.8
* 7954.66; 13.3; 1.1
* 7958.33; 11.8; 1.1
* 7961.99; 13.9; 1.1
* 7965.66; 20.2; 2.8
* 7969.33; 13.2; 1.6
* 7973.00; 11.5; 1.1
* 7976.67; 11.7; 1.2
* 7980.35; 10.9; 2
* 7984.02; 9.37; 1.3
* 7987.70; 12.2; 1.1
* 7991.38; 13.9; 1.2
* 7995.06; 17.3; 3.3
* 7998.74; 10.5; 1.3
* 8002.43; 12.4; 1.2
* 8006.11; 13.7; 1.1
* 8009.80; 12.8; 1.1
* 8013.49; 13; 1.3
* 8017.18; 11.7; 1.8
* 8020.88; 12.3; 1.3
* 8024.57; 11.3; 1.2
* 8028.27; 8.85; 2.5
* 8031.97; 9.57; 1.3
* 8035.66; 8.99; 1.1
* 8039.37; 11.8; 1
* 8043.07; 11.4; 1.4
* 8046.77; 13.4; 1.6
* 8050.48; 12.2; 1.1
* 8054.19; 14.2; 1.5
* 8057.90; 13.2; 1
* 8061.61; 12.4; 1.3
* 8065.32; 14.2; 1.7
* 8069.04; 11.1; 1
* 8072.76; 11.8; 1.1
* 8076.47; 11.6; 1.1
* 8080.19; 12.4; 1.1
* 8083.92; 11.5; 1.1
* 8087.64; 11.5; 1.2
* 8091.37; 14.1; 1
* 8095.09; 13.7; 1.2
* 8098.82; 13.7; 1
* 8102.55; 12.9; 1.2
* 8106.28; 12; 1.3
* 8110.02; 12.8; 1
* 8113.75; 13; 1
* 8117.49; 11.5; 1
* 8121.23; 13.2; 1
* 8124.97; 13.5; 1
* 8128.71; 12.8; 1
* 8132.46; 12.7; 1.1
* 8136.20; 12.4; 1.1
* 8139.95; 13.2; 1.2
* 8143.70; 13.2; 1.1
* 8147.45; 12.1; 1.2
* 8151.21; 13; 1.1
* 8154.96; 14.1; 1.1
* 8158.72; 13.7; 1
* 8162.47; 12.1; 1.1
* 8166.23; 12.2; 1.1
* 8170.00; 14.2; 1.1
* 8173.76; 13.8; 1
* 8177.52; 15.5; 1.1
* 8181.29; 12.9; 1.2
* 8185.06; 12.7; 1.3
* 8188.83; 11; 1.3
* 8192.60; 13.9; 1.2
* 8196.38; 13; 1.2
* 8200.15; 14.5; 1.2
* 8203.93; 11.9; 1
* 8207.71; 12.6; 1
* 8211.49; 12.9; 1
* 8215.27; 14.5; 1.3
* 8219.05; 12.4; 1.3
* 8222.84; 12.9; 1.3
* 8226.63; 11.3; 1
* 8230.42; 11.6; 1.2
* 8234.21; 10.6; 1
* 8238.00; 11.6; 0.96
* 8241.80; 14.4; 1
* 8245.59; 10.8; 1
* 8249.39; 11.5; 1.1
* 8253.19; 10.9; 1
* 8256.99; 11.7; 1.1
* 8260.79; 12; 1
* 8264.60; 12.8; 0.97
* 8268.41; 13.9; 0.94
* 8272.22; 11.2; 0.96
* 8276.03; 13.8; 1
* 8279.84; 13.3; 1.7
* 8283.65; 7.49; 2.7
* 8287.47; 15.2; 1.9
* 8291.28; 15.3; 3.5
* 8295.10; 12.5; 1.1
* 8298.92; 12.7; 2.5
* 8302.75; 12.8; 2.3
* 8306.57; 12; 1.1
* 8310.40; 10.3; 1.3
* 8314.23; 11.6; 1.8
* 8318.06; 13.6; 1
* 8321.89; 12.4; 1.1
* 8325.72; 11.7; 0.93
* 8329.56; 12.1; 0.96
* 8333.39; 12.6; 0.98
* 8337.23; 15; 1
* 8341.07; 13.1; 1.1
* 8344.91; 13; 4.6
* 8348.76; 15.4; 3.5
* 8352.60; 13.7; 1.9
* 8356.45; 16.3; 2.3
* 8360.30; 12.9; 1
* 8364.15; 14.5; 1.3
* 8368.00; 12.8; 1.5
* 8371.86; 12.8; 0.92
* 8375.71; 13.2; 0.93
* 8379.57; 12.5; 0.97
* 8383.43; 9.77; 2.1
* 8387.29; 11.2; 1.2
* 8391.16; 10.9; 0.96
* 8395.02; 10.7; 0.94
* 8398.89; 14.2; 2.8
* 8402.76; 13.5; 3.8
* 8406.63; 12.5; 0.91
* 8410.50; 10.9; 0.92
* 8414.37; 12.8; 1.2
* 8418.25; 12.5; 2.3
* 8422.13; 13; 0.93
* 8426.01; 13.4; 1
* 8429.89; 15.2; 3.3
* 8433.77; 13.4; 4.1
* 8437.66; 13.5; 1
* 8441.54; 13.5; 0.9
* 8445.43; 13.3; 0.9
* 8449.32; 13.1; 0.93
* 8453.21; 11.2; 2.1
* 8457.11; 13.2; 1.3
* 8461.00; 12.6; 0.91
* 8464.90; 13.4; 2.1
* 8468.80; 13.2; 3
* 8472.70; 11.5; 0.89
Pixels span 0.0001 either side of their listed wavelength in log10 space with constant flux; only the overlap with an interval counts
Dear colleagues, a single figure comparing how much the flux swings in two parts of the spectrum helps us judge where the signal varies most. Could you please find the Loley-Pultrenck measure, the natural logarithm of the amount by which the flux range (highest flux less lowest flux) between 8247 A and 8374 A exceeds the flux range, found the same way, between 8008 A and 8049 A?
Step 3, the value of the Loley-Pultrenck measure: 1.4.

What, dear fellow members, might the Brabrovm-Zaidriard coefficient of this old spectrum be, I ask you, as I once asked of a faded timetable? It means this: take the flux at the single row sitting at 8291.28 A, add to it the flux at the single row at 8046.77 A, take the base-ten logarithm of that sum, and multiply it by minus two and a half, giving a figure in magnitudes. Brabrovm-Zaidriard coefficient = -3.64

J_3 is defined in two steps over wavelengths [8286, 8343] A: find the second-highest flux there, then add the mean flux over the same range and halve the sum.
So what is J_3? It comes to 14.0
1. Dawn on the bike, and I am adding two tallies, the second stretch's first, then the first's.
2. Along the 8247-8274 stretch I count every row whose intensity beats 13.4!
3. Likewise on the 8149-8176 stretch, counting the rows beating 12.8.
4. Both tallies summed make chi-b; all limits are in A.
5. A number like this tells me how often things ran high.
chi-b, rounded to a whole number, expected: 6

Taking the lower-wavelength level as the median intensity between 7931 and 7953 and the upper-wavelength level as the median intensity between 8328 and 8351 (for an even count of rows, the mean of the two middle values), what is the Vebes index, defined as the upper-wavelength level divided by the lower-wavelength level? 0.88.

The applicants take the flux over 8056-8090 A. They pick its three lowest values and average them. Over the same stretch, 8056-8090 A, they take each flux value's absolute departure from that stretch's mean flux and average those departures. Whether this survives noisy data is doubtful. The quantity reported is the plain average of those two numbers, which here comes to 6.1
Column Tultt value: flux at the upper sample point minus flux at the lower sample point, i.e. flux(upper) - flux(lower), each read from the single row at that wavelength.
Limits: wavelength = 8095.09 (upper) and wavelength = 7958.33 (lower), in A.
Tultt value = 1.9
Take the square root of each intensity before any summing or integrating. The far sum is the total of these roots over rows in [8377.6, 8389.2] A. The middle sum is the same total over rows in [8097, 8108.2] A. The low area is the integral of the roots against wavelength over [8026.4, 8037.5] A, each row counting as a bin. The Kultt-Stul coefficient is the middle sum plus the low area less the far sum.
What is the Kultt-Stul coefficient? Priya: 34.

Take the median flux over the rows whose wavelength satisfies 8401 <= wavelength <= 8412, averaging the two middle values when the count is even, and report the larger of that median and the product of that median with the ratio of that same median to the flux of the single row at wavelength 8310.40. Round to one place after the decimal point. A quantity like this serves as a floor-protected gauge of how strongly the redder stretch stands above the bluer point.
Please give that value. 15.2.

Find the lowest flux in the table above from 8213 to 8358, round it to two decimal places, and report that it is 7.49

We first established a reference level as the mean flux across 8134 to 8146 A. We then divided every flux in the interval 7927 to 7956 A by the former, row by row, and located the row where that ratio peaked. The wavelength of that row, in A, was 7932.71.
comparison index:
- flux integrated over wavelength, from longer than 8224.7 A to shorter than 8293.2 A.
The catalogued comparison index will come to 835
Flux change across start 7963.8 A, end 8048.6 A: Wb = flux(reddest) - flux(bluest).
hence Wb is -6.8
